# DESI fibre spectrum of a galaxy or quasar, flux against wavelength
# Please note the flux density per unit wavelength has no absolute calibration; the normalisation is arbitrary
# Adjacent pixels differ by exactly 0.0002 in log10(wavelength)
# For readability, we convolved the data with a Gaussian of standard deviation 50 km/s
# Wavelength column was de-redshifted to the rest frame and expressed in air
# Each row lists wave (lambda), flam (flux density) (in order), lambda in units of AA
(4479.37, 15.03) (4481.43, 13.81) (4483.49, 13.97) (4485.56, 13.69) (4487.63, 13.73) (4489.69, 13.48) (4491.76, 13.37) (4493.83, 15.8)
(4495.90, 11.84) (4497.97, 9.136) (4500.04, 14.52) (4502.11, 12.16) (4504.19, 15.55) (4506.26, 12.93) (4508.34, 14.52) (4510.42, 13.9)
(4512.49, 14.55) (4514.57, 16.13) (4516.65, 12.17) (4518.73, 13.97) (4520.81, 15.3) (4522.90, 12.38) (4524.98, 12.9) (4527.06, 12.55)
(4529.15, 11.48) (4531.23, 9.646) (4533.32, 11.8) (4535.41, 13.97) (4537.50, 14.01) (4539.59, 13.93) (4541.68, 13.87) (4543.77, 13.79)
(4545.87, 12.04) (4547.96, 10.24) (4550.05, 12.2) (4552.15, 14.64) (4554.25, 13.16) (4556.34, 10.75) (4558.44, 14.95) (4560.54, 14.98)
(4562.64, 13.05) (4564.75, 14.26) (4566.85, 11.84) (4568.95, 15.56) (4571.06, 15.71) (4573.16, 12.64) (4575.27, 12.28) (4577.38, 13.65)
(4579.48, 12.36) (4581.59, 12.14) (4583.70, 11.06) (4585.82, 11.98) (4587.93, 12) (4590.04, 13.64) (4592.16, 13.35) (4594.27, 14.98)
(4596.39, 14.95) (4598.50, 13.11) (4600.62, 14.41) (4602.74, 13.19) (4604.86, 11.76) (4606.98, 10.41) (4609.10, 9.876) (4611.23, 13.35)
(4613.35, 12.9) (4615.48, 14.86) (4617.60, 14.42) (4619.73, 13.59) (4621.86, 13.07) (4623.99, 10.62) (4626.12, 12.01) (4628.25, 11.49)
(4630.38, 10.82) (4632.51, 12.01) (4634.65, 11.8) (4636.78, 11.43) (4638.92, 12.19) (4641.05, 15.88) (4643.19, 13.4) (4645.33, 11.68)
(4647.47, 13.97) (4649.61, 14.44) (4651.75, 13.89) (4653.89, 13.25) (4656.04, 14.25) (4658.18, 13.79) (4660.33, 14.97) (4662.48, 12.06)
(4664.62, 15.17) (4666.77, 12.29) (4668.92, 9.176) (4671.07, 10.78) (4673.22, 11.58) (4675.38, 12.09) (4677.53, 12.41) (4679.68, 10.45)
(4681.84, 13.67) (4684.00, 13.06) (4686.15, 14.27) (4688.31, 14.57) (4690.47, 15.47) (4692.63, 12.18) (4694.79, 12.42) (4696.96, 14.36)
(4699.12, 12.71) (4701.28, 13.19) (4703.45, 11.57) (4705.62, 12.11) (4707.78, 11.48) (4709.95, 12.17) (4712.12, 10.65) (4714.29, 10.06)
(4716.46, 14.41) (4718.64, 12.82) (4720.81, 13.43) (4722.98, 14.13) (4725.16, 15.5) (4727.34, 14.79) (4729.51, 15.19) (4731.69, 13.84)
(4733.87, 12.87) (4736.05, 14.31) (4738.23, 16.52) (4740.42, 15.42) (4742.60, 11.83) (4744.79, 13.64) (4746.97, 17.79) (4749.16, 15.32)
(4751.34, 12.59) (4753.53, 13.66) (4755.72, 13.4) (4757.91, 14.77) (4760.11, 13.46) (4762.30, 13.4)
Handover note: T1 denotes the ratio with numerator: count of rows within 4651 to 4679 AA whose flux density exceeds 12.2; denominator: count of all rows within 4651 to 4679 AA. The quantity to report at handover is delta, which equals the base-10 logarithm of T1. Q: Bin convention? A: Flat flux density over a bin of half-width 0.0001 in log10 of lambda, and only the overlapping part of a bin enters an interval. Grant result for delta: -0.21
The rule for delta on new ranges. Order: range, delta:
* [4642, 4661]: -0.05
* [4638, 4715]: -0.23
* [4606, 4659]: -0.25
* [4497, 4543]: -0.14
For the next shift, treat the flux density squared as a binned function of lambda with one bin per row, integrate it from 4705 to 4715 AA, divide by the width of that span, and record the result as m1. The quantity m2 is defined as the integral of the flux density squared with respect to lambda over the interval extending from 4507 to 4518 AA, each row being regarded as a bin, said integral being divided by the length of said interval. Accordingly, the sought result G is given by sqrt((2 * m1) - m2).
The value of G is 7.3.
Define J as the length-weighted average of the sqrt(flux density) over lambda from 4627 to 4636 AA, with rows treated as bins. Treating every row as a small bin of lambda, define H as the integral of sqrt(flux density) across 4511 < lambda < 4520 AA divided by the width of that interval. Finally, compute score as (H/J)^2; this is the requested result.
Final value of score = 1.23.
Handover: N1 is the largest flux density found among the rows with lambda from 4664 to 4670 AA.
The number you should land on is 15.17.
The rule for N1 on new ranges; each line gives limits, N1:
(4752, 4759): 14.77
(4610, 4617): 14.86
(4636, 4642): 15.88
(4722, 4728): 15.5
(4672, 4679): 12.41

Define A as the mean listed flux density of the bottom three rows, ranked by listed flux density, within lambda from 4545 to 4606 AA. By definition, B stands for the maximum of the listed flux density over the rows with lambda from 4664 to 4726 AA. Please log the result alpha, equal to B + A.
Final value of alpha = 26.2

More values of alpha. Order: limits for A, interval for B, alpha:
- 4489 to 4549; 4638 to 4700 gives 25.6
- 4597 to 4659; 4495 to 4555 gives 26.4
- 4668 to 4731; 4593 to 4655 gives 25.8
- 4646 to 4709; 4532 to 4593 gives 25.8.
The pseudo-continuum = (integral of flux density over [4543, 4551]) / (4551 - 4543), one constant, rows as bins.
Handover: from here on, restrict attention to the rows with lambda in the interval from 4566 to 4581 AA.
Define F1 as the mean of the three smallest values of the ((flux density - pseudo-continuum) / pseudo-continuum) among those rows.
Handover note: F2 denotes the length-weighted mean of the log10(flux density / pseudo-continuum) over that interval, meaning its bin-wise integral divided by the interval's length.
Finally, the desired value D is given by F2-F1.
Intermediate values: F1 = 0.01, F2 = 0.05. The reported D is 0.033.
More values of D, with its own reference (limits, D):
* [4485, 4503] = 0.112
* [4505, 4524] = 0.024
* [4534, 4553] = 0.080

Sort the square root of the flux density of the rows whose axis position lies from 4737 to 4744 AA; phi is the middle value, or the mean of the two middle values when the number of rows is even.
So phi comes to 3.93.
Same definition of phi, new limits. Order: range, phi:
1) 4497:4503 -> 3.49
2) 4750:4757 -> 3.66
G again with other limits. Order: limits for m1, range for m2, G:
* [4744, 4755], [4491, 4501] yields 16.1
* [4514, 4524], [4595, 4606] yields 14.4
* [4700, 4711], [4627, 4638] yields 12.7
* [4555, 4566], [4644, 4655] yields 13.8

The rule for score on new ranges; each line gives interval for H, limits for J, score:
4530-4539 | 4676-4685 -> 1.00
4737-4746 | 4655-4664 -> 1.04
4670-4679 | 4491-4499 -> 0.94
